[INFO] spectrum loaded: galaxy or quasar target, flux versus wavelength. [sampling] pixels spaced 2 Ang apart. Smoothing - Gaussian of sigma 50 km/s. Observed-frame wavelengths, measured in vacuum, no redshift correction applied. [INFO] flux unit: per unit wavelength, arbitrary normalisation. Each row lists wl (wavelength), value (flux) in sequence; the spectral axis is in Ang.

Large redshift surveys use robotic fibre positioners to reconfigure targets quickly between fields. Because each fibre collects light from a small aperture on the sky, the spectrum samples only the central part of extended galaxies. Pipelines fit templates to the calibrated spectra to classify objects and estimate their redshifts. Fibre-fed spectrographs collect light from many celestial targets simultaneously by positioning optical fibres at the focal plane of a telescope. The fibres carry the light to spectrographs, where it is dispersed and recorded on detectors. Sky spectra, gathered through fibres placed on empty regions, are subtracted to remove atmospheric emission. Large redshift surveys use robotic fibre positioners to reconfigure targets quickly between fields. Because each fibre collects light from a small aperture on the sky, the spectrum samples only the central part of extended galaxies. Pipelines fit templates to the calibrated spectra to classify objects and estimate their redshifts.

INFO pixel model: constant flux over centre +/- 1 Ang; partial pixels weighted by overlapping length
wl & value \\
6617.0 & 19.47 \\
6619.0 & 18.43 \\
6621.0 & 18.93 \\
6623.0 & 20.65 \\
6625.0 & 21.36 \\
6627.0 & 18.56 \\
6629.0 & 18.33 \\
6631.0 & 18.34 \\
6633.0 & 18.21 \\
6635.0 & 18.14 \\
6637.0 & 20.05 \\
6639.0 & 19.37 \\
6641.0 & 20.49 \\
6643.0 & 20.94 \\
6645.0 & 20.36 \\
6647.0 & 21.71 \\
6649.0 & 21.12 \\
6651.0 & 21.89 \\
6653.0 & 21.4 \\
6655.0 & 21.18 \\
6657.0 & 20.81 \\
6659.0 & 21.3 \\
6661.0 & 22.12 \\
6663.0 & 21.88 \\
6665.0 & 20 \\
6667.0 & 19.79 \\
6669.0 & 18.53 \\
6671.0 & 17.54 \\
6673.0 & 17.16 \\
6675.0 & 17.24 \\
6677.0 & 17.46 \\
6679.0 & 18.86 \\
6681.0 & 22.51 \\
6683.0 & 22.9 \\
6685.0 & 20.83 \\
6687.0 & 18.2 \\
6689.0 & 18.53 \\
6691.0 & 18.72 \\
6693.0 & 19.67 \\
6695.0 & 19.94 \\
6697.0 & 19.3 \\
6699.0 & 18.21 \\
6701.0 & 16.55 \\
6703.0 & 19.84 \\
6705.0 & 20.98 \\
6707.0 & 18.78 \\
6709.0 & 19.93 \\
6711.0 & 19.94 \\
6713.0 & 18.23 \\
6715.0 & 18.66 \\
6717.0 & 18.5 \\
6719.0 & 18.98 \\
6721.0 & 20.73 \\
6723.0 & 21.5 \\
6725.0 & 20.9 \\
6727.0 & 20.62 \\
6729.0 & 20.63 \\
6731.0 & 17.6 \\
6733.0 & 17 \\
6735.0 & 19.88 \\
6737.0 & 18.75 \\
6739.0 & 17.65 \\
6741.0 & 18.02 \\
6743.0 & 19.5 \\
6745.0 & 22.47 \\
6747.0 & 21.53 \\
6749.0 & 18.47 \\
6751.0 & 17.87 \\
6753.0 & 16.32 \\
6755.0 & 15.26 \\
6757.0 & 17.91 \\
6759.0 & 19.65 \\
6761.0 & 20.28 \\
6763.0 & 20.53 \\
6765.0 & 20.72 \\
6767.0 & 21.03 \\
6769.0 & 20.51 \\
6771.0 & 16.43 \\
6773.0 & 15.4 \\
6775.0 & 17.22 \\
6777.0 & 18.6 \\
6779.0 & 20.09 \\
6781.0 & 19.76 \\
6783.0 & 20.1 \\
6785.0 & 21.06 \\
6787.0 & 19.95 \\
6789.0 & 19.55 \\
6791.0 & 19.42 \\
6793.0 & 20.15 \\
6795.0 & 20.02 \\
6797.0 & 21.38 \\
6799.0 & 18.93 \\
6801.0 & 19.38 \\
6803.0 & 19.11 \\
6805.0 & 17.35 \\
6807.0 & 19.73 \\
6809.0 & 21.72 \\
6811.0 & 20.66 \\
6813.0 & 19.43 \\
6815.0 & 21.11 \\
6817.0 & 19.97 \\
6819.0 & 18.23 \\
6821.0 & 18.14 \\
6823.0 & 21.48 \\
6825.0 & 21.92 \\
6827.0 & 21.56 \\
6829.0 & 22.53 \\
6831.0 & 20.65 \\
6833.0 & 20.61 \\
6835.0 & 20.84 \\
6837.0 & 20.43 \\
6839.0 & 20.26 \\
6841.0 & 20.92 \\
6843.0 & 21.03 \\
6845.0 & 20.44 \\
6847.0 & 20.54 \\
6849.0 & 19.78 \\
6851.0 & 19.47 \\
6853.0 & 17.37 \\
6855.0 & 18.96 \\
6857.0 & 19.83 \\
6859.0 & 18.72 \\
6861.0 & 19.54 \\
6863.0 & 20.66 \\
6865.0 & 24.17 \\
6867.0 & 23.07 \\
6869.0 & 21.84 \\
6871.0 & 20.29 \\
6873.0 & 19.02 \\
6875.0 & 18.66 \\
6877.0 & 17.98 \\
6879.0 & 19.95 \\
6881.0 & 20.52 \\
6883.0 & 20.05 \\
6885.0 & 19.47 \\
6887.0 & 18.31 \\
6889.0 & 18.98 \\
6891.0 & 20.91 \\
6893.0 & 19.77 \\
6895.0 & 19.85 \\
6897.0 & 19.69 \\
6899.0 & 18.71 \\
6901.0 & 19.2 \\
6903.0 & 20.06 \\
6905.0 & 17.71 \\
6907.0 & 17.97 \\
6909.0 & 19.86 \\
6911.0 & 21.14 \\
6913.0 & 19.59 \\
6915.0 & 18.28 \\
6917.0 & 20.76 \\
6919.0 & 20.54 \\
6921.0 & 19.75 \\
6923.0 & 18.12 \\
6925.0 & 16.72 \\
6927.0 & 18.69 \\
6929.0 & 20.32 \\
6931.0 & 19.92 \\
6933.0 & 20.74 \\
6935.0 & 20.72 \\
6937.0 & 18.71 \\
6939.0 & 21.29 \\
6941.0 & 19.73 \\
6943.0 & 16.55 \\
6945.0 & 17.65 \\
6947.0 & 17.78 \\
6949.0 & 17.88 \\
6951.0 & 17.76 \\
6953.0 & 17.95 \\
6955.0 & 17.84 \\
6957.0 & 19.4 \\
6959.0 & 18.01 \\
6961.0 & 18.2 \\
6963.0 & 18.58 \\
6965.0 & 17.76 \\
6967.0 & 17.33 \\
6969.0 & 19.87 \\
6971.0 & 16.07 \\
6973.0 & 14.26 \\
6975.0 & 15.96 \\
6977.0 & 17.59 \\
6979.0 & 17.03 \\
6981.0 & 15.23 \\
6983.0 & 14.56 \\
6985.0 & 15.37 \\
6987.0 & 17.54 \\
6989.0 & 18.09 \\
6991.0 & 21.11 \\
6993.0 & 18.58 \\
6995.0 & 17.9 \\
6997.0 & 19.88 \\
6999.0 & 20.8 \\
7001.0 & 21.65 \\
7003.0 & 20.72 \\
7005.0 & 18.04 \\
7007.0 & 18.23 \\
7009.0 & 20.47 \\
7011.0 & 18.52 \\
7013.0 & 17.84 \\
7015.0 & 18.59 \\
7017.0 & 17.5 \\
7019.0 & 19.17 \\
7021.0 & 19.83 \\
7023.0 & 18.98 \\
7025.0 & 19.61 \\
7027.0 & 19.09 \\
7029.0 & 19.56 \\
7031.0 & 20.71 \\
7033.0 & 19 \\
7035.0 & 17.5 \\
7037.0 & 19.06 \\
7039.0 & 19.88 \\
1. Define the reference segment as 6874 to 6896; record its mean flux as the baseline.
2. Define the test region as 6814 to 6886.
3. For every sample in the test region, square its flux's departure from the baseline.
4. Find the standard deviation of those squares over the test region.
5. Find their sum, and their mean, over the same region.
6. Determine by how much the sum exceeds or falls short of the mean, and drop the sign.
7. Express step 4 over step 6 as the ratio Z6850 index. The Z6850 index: 0.05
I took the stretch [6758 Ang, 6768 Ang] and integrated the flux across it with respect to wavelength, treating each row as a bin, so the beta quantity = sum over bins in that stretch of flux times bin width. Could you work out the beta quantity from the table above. 204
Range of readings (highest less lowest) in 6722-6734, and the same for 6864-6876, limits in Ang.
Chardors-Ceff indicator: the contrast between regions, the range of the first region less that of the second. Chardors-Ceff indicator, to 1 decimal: -1.0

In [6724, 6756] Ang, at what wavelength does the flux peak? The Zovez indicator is 6745.0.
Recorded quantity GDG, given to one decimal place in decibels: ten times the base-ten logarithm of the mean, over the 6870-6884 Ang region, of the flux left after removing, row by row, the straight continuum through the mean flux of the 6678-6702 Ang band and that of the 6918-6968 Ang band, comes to -2.4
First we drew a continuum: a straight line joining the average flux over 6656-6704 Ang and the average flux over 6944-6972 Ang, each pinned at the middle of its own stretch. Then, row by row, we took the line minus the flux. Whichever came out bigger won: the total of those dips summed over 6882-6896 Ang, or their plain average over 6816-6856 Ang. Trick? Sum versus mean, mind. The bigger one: -1.6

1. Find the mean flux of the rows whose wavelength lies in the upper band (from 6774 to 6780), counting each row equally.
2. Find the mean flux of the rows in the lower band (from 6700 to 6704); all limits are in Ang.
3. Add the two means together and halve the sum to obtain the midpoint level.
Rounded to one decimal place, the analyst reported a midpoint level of 18.4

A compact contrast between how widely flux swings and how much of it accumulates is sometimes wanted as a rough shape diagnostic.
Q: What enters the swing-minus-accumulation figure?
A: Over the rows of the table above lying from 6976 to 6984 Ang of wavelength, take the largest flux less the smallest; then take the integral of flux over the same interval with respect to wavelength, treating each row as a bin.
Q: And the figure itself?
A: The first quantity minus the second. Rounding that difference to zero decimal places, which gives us -126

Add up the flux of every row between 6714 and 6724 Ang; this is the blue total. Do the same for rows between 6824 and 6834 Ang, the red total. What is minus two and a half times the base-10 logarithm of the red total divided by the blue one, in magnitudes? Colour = -0.09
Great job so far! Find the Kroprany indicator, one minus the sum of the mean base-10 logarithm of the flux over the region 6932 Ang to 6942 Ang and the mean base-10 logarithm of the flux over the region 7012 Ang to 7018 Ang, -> -1.56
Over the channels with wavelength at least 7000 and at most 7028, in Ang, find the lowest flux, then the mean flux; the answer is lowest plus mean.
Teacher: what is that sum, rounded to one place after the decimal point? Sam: 36.7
